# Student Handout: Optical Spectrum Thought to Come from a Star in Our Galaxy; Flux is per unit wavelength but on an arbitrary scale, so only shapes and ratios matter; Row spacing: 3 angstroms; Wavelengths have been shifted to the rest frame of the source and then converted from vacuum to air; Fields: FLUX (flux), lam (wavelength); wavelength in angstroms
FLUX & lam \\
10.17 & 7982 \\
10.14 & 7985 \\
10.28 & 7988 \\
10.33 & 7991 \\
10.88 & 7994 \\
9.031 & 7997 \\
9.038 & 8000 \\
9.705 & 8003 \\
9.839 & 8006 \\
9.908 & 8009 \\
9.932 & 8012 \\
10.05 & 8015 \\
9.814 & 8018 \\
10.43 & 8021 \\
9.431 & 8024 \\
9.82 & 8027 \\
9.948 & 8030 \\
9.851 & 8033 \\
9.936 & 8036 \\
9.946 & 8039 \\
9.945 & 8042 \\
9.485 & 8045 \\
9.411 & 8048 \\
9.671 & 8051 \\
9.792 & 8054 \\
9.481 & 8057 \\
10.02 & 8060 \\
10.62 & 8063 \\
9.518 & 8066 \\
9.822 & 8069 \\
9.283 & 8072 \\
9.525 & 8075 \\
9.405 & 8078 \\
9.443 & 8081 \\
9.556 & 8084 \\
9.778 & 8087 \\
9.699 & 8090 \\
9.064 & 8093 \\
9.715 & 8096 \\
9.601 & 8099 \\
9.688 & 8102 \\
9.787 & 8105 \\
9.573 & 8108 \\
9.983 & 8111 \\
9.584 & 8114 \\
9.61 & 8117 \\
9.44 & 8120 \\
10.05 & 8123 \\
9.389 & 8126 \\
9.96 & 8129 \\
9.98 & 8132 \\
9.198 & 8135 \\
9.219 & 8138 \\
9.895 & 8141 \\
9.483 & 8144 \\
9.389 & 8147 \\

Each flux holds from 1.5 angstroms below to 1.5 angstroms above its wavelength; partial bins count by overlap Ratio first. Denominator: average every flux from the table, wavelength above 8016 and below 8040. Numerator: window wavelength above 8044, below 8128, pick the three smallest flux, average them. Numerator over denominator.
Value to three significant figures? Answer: 0.934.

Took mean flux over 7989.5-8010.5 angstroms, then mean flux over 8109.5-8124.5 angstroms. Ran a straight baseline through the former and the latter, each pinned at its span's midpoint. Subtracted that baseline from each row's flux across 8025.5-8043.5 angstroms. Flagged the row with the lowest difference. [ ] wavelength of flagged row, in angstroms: 8027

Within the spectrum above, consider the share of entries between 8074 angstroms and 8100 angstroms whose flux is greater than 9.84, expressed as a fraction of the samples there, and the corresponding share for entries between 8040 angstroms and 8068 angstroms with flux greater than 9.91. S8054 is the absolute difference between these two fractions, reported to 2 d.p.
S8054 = 0.33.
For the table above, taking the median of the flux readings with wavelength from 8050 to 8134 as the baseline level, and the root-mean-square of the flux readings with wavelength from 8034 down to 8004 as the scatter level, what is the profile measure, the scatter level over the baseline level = 1.03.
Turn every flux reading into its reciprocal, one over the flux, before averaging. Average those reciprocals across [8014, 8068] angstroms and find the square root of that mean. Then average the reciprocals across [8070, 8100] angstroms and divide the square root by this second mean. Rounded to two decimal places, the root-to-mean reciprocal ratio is 3.03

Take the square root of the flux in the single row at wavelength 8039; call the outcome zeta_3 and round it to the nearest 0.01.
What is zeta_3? 3.15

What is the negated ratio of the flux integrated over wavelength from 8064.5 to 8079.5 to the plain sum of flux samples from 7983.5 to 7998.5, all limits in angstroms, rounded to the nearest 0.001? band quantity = -2.816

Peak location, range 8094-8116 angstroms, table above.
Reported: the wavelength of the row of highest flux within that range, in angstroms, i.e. 8111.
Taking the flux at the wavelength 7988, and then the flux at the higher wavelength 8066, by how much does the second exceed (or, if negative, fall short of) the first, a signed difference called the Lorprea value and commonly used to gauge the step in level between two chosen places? -0.76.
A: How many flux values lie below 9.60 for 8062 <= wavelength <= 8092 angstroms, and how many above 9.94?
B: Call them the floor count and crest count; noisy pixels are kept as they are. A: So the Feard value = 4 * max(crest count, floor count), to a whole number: 24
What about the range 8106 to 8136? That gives 20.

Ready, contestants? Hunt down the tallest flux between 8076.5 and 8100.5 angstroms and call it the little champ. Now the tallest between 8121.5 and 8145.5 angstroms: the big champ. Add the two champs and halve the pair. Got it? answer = 9.9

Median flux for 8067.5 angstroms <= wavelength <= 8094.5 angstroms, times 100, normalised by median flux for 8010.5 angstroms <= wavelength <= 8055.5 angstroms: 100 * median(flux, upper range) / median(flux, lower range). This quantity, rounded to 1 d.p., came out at 96.7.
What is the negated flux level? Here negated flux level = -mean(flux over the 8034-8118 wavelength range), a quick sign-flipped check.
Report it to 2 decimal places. -9.68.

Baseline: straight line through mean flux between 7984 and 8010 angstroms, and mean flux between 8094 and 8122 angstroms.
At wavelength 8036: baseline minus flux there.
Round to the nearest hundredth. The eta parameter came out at -0.12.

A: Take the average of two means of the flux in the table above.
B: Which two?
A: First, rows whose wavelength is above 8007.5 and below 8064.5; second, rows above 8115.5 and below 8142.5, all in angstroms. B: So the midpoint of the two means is 9.75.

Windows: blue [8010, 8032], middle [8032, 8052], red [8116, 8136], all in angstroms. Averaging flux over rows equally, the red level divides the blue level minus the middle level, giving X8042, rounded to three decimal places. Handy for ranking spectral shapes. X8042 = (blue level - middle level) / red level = 0.017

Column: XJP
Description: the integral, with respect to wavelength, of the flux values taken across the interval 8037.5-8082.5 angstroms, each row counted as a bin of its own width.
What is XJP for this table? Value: 436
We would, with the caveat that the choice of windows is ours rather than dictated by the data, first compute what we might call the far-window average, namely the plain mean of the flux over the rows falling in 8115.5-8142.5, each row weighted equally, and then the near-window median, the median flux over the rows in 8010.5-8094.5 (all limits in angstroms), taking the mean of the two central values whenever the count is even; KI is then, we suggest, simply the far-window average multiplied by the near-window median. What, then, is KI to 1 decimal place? 94.3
